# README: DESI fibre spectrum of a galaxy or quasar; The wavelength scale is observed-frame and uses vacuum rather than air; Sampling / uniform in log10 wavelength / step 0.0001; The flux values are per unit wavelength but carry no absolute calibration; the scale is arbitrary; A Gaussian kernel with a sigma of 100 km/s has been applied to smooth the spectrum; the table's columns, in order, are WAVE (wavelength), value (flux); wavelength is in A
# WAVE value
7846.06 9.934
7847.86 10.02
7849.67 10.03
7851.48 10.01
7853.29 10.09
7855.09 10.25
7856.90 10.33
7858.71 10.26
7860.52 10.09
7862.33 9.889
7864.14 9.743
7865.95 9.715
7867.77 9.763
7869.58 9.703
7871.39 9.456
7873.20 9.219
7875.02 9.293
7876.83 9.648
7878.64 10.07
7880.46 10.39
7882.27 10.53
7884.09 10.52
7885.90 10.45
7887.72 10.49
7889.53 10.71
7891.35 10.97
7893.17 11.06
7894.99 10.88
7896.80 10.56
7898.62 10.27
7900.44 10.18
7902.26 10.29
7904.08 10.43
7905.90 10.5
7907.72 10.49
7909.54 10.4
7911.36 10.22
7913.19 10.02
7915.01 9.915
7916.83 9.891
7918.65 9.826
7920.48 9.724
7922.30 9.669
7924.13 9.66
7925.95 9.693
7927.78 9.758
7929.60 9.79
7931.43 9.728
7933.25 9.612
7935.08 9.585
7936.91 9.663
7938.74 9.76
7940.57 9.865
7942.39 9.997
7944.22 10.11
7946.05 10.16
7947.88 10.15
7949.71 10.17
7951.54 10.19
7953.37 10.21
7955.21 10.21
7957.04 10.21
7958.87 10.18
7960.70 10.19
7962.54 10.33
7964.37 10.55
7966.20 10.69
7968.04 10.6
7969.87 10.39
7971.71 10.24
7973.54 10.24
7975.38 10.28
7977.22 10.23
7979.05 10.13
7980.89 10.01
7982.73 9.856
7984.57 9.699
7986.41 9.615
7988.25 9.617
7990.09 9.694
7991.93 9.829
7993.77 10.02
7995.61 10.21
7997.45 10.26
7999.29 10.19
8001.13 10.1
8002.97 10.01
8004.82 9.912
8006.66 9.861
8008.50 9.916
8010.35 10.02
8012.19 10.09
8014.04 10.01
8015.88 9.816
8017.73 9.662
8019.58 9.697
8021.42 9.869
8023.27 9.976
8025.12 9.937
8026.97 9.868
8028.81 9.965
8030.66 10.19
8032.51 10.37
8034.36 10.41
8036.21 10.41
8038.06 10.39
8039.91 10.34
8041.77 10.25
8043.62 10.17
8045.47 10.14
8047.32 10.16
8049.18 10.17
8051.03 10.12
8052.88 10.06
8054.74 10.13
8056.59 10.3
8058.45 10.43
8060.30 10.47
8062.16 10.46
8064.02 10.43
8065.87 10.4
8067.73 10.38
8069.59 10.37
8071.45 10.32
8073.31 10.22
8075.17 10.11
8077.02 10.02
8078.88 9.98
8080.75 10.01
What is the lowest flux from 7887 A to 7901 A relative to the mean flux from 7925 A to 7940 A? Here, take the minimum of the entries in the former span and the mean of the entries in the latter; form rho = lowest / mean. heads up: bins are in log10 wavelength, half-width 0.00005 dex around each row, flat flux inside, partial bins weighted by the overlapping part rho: 1.05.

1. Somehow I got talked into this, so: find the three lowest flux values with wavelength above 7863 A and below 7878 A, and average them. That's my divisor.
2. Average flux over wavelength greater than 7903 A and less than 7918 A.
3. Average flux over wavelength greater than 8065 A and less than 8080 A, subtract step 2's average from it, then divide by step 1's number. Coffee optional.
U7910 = -0.001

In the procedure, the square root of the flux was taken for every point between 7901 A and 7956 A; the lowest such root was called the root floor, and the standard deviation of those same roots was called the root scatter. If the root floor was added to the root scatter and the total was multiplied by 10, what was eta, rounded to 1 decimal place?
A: 31.4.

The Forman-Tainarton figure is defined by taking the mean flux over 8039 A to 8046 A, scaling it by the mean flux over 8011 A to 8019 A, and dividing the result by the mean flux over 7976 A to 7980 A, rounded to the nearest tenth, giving 9.9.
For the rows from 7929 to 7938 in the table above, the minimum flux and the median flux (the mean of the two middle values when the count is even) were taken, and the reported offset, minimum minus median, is -0.08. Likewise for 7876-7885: -0.74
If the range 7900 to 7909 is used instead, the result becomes -0.25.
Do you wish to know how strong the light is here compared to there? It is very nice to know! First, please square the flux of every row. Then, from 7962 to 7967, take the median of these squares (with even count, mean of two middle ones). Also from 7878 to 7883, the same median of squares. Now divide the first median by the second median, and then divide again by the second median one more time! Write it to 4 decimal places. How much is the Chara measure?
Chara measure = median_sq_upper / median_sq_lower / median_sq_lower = 0.0096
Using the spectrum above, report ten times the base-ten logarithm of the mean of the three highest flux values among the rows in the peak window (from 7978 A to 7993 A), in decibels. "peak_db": 10.0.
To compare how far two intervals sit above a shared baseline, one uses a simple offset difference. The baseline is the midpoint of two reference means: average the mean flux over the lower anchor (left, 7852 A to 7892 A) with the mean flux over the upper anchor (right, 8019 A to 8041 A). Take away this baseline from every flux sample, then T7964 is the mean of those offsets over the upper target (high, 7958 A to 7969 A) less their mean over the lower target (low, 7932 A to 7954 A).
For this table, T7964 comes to 0.5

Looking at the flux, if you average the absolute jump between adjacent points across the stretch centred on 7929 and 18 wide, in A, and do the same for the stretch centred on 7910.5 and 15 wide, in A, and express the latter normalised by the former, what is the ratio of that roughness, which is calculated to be 1.8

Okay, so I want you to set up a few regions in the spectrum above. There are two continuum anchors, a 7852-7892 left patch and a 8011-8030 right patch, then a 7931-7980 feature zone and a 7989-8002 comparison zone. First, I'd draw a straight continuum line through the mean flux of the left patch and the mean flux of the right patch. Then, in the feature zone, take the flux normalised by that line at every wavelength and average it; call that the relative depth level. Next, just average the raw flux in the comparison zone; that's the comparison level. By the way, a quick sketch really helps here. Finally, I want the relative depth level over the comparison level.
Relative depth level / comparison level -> 0.101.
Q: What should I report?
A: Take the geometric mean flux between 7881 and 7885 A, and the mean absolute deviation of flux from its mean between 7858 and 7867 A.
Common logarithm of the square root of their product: 0.15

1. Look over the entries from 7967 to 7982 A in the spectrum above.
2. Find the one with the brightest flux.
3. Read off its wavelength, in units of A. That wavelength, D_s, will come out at 7968.04 A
